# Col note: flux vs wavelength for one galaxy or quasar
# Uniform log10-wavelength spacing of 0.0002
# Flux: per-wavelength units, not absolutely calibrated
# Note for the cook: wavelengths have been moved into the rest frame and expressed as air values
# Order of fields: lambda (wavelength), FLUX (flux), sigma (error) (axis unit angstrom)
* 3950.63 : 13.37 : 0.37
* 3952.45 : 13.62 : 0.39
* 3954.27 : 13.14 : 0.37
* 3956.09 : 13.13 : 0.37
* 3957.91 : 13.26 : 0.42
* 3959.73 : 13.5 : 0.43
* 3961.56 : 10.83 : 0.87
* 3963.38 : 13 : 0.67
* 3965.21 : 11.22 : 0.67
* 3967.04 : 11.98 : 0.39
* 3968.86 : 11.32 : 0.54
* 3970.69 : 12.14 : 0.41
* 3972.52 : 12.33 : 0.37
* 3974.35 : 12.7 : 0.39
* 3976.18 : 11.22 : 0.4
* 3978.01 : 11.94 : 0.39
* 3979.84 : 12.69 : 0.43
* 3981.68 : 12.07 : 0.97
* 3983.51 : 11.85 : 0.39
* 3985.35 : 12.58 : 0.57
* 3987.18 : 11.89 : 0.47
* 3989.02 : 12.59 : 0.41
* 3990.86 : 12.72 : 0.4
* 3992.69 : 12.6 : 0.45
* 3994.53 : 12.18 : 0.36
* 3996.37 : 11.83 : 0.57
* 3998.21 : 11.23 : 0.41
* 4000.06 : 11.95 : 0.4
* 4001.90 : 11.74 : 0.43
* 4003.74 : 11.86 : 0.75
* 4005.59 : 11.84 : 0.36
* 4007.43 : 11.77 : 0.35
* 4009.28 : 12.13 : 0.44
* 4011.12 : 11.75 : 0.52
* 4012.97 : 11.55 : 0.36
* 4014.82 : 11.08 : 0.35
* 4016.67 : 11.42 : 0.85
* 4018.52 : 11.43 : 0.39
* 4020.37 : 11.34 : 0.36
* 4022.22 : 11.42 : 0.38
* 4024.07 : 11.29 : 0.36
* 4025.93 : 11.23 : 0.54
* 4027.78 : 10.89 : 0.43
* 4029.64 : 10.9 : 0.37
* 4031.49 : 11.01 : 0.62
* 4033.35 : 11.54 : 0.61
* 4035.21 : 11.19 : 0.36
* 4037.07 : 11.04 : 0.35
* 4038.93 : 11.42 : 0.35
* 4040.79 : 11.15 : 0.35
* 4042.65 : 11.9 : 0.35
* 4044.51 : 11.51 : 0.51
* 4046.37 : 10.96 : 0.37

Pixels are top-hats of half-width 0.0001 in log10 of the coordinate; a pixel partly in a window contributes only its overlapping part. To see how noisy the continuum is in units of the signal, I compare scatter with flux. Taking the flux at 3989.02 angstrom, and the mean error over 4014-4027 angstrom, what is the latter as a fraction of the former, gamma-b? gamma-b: 0.0367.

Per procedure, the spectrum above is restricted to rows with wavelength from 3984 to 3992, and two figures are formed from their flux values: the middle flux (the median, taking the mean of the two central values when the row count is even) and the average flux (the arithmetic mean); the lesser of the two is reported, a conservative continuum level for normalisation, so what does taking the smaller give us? 12.4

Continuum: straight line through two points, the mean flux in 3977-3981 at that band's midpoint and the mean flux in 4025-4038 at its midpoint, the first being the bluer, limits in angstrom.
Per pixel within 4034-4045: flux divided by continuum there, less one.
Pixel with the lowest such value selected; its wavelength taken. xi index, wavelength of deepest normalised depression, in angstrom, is 4037.07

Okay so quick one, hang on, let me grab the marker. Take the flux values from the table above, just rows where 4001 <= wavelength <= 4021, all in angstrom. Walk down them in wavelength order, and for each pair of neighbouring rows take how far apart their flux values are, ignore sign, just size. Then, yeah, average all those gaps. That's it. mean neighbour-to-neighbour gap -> 0.21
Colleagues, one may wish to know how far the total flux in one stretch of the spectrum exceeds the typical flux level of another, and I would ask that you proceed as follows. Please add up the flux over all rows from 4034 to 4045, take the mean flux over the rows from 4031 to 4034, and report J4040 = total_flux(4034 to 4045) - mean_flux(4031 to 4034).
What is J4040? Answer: 57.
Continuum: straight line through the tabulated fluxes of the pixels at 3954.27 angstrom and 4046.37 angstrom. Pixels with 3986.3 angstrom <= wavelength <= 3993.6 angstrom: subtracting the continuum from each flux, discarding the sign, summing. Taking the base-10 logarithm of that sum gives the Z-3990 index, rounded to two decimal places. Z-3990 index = 0.19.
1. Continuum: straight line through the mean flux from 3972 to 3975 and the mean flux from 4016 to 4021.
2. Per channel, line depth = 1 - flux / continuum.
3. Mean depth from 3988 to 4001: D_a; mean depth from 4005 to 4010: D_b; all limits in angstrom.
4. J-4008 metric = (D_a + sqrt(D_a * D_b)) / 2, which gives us 0.0016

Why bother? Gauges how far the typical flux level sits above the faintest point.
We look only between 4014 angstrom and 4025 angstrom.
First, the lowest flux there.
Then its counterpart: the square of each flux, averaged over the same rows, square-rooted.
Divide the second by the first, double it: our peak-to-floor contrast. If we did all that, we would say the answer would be 2.05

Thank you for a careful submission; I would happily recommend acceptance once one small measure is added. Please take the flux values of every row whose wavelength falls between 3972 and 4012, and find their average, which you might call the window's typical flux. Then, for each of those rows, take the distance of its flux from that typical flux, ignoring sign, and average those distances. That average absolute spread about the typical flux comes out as 0.36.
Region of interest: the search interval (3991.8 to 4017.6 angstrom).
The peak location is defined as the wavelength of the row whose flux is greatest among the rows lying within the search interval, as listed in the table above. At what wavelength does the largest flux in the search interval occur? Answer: 3992.69 angstrom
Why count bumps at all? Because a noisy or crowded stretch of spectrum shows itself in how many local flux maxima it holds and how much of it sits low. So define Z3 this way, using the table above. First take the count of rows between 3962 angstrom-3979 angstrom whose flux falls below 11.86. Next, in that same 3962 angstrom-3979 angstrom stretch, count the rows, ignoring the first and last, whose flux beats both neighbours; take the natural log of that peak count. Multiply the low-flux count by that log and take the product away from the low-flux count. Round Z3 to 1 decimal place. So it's 0.9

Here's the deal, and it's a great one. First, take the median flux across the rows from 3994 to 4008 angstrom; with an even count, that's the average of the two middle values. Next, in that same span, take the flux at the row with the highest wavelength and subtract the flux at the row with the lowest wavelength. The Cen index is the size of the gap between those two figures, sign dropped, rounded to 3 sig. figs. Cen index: 12.2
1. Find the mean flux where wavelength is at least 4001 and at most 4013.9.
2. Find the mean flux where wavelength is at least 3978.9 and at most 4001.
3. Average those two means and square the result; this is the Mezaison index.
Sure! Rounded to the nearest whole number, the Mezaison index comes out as 144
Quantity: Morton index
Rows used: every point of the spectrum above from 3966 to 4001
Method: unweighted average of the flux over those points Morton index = 12.1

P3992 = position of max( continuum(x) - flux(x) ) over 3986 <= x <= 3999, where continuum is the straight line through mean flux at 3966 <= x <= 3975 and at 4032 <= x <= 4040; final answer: 3998.21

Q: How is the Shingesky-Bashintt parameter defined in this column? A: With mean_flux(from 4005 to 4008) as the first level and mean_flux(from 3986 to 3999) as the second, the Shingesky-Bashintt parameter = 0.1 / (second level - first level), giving 0.29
